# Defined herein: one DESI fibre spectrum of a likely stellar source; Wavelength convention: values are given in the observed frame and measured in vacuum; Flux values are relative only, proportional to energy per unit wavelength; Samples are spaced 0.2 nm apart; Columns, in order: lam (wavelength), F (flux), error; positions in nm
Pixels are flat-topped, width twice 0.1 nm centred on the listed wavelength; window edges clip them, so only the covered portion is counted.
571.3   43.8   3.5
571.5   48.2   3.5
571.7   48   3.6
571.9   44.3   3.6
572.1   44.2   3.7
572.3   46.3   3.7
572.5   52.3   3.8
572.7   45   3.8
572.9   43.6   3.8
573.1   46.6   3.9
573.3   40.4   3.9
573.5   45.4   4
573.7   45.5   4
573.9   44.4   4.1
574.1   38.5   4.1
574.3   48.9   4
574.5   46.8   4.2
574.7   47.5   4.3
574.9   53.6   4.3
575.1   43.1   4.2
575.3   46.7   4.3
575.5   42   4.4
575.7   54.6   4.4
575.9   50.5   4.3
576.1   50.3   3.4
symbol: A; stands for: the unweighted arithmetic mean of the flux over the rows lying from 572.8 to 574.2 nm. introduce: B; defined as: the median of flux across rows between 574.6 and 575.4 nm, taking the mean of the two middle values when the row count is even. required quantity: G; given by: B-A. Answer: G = 4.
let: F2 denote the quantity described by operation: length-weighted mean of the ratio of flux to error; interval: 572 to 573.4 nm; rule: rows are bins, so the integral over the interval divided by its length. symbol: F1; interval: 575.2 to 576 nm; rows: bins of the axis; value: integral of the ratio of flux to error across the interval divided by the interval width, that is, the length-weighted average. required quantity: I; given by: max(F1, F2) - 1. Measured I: 11.0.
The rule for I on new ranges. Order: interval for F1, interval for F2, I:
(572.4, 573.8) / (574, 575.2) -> 10.7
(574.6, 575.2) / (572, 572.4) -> 11.2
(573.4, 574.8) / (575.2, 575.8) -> 10.1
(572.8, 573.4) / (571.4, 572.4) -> 11.8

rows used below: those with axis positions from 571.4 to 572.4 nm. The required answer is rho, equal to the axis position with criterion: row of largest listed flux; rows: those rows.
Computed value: 571.5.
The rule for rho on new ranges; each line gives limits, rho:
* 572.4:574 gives 572.5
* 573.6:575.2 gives 574.9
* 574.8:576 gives 575.7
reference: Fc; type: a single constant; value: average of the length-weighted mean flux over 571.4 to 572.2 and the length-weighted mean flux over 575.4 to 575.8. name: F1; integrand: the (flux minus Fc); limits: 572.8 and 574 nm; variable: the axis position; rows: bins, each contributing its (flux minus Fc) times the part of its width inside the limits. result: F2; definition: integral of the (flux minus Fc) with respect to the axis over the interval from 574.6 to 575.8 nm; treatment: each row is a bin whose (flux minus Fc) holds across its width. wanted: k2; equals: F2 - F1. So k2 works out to 4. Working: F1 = -3.5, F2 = 0.8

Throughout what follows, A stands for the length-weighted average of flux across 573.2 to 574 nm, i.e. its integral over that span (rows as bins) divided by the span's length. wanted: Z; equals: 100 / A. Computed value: 2.28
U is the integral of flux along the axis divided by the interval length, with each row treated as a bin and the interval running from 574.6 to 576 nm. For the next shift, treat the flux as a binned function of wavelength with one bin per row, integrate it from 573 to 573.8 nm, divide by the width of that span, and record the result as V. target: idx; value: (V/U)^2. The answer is 0.85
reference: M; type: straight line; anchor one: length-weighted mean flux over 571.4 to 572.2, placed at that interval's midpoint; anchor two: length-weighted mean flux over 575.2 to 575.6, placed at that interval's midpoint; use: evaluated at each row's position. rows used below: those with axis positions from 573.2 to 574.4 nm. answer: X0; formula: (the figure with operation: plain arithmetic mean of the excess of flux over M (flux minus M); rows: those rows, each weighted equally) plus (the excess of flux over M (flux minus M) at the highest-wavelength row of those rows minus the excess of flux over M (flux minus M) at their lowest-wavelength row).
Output 7.7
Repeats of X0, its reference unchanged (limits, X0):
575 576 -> 10.9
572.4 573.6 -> -6.4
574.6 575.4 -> 2.7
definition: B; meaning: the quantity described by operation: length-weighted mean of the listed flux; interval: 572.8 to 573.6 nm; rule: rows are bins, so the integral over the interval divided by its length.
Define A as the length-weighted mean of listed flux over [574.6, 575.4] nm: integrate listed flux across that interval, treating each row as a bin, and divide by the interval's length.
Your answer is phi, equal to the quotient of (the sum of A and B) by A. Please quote 1.92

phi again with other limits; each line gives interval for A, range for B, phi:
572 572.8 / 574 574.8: 1.97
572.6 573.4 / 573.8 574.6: 2.02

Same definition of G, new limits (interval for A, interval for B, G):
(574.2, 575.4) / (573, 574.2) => -3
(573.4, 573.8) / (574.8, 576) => 3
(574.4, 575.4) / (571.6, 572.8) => -2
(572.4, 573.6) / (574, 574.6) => 1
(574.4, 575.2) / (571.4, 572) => 0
